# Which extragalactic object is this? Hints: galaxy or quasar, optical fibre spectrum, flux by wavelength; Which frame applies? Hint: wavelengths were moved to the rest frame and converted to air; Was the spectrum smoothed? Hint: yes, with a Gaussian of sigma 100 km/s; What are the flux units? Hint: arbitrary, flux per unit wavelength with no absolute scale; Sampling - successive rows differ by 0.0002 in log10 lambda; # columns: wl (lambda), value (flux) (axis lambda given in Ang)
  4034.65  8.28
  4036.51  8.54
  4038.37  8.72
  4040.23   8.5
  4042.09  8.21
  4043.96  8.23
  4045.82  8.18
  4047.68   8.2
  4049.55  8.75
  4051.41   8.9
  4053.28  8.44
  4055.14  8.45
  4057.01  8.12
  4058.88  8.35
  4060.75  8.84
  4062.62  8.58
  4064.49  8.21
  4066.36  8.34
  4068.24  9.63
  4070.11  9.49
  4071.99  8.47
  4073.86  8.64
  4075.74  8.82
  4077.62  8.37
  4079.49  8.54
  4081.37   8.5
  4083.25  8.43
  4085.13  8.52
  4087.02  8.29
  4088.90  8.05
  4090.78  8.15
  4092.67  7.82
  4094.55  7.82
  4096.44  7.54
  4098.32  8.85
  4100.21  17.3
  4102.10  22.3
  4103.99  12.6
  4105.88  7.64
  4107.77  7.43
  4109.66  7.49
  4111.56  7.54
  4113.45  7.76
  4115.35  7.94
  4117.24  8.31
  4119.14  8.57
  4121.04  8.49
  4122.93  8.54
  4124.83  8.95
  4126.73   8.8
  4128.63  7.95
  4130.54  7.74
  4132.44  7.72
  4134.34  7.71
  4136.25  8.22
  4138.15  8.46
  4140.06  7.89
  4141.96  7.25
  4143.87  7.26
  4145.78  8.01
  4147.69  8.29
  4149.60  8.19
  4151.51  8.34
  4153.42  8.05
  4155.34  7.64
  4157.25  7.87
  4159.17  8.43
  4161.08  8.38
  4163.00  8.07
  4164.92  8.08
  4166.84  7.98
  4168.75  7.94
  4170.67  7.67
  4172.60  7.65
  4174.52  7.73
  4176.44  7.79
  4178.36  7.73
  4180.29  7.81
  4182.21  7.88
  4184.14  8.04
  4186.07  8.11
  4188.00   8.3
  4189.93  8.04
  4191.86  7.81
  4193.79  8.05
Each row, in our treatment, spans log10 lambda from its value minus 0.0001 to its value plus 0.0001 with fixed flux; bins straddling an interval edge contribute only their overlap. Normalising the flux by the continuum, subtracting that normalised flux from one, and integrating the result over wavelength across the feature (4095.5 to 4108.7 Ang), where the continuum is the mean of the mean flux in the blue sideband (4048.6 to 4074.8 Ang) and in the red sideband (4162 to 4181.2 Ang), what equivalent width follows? -5.9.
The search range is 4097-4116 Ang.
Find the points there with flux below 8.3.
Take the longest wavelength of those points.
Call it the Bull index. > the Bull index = 4115.35 Ang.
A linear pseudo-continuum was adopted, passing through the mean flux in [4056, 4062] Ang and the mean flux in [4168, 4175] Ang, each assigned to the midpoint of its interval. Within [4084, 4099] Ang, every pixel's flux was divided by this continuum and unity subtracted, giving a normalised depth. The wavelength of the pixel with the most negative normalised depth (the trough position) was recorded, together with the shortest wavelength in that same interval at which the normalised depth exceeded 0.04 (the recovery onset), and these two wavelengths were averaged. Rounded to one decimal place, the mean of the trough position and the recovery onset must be 4097.4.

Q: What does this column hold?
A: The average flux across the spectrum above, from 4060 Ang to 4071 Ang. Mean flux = 8.8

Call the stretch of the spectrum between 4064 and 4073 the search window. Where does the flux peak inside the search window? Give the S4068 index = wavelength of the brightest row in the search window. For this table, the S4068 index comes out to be 4068.24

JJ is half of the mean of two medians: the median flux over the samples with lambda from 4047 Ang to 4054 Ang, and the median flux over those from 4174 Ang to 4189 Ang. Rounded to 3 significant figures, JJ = 4.11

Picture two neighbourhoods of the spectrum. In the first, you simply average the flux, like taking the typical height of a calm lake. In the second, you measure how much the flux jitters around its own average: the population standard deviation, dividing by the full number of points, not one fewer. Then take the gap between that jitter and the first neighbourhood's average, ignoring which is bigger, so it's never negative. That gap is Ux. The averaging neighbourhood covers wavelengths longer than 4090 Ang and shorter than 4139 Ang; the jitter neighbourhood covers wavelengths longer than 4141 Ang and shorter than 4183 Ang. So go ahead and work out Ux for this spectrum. 8.8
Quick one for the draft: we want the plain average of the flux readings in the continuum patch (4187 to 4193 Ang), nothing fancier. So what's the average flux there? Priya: 8.05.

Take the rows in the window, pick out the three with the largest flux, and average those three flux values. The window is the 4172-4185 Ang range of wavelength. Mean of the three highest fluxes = 7.9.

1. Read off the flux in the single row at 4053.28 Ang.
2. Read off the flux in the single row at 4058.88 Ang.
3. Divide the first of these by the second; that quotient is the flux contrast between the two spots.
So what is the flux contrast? 1.01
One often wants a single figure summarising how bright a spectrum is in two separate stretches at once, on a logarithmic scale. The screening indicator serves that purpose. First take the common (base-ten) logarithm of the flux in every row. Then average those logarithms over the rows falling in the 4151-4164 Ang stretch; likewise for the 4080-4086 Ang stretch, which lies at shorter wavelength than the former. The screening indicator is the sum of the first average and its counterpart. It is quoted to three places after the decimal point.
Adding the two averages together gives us 1.837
